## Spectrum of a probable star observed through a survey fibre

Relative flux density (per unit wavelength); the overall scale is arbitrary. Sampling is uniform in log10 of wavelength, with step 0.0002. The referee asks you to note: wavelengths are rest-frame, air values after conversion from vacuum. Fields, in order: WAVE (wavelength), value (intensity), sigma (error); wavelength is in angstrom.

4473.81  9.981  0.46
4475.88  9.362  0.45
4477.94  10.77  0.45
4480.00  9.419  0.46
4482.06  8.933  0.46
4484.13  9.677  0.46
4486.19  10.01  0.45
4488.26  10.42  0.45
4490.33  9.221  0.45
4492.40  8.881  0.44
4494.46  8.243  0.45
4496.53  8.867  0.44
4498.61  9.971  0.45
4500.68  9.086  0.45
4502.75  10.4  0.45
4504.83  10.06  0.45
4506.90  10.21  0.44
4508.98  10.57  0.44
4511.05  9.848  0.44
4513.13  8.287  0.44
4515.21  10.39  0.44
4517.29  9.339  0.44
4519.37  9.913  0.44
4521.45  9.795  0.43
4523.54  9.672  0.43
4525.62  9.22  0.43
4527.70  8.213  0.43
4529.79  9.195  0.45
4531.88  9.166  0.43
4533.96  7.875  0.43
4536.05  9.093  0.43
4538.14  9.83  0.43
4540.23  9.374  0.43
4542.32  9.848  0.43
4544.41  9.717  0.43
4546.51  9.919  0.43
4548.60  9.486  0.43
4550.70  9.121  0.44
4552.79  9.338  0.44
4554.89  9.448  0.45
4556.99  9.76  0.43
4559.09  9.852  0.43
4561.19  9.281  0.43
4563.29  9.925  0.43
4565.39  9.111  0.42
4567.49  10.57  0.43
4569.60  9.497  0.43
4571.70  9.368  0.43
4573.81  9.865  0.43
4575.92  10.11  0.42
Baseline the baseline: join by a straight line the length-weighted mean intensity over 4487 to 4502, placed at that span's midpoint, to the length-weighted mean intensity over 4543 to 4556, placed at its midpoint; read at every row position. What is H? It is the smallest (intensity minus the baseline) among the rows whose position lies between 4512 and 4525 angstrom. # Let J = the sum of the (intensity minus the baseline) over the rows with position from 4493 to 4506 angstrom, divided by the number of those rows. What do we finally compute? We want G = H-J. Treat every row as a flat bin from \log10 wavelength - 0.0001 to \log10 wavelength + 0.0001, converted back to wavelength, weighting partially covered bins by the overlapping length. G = -1.21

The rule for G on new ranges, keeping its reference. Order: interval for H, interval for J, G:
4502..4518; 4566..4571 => -1.51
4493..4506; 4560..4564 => -1.07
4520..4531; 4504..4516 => -1.76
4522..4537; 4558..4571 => -1.70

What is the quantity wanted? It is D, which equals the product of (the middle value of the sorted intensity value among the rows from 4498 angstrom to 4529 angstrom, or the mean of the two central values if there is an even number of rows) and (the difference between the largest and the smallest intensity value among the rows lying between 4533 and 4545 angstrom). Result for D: 19.4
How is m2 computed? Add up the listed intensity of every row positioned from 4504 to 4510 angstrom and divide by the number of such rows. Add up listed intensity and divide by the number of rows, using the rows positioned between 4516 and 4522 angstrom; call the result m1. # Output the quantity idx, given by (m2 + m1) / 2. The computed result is 9.98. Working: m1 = 9.68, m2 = 10.3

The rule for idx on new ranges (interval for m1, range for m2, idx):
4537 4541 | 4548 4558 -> 9.52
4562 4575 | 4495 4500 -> 9.57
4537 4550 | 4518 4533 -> 9.50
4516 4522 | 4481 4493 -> 9.60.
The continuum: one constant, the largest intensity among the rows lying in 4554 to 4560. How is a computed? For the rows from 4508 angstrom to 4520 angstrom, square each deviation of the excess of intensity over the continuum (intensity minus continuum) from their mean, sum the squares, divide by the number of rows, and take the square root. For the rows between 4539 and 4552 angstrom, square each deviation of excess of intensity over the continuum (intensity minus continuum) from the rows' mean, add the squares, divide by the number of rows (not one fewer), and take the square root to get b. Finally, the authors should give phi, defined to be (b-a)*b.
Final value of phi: -0.13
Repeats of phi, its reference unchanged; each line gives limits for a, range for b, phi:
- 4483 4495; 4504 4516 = 0.02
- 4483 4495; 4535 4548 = -0.13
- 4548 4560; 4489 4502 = 0.14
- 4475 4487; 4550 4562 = -0.08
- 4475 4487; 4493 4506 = 0.14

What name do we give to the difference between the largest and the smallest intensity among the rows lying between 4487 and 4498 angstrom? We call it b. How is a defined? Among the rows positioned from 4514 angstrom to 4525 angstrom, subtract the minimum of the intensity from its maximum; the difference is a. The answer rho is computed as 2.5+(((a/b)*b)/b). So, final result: 3.0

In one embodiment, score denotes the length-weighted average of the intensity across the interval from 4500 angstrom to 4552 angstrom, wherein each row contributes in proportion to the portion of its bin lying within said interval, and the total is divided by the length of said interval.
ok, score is 9.51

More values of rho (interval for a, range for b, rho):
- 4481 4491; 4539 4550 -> 5.2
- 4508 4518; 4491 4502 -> 3.8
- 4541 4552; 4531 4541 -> 2.9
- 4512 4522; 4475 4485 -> 3.6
